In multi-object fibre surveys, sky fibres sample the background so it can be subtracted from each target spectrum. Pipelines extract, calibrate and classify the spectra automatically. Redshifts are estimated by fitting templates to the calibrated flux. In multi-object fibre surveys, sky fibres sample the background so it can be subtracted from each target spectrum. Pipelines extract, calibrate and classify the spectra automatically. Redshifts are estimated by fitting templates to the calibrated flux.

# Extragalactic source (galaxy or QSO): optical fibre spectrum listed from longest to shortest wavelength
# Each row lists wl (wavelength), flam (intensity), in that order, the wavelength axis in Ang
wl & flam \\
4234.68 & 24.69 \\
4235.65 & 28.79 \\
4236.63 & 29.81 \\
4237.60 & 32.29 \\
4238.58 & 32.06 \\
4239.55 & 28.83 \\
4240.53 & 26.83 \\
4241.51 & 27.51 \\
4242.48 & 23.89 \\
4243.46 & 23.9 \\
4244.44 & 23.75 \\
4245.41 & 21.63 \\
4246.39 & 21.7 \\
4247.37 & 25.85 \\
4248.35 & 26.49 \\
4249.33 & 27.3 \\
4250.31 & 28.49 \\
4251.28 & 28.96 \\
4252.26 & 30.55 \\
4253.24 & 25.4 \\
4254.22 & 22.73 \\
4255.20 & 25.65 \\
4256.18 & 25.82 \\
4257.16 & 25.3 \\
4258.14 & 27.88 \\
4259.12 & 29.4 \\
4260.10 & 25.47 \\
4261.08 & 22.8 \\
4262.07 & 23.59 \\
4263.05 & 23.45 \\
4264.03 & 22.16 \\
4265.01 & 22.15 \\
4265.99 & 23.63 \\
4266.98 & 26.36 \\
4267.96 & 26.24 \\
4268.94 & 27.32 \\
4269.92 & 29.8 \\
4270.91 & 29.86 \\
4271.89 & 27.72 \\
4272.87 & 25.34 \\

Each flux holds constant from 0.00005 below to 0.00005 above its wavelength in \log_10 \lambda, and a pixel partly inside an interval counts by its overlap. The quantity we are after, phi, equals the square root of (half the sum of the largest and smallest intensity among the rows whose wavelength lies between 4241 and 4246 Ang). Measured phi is 4.96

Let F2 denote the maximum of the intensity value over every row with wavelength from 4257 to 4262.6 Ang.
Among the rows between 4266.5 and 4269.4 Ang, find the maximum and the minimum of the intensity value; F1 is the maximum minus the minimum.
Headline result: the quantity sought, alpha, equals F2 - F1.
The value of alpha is 28.3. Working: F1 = 1.1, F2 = 29.4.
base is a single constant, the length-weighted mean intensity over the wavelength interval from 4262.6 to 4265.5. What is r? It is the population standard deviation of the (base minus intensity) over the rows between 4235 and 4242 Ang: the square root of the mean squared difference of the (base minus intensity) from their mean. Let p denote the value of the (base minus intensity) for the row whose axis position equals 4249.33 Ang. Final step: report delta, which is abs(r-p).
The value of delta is 6.6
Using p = -4.7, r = 1.94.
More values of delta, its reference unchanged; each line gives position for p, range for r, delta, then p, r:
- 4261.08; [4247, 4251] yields 1.2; -0.2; 0.99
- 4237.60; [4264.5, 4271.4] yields 12.4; -9.7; 2.68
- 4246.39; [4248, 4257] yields 1.3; 0.9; 2.18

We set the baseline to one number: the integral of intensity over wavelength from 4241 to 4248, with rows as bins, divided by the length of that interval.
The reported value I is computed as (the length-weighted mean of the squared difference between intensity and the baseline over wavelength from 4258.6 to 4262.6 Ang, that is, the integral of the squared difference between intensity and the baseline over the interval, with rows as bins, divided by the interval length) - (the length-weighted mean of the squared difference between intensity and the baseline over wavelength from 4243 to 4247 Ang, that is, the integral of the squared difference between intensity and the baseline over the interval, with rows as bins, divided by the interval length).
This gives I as 5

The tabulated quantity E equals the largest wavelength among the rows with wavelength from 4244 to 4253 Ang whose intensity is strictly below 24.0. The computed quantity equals 4246.39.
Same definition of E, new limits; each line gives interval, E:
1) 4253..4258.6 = 4254.22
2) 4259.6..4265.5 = 4265.01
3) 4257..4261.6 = 4261.08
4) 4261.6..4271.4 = 4265.99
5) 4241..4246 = 4245.41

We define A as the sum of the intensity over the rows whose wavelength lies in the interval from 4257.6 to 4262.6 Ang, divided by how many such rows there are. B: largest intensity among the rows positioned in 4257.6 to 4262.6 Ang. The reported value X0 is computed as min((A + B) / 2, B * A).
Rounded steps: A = 25.8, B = 29.4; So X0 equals 27.6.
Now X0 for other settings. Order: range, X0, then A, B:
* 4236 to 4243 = 30.5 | 28.7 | 32.29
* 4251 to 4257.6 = 28.4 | 26.3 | 30.55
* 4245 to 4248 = 24.5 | 23.1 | 25.85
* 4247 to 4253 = 29.2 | 27.9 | 30.55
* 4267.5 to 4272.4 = 29.0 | 28.2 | 29.86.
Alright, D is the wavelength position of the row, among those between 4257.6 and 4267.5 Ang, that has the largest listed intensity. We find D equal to 4259.12 Ang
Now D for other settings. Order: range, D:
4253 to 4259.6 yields 4259.12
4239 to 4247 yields 4239.55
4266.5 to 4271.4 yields 4270.91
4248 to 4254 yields 4252.26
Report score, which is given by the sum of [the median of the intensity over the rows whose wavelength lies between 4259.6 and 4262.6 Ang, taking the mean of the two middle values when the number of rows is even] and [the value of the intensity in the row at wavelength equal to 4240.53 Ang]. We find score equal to 50.4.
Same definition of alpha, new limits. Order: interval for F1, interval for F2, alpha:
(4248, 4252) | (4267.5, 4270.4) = 27.3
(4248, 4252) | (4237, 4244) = 29.8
